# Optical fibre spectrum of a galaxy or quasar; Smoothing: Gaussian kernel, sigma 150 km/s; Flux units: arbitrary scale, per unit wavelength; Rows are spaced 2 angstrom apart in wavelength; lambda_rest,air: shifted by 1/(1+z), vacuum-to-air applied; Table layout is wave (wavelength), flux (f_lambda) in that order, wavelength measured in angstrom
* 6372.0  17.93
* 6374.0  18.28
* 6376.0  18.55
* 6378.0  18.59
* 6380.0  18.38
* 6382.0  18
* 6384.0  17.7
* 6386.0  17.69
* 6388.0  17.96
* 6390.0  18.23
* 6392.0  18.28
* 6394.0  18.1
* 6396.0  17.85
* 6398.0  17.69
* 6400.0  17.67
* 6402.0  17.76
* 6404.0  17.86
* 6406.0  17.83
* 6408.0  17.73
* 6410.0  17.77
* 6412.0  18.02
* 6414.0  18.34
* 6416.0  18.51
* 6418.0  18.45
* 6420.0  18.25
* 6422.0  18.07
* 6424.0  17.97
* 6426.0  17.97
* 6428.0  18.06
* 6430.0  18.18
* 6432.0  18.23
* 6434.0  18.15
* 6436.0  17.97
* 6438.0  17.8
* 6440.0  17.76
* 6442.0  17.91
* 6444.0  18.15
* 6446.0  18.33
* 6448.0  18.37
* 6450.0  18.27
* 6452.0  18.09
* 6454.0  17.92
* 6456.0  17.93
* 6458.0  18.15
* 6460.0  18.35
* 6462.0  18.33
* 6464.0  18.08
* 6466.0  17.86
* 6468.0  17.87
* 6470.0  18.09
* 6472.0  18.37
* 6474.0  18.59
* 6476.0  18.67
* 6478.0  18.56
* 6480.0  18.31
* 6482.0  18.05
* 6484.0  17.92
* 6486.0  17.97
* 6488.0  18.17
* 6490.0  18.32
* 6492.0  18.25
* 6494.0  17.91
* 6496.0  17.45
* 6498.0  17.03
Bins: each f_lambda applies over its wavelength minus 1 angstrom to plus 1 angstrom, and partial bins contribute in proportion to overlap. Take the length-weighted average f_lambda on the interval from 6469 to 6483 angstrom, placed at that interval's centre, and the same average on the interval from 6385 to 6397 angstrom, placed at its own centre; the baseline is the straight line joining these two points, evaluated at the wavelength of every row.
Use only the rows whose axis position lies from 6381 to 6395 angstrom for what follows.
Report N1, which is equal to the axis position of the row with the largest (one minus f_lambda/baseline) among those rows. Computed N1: 6386.0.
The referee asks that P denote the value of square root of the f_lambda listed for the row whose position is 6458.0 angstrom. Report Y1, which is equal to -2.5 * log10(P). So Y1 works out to -1.57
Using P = 4.26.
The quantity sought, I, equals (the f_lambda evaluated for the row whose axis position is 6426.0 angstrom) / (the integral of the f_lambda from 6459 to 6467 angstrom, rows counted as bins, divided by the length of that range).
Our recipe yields 0.99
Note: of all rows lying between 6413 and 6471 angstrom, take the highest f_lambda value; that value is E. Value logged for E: 18.51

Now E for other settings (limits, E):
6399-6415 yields 18.34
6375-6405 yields 18.59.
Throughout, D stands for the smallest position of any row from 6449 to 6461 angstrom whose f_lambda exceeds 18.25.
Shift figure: 6450.0 angstrom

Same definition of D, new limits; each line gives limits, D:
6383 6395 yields 6392.0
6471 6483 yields 6472.0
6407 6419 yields 6414.0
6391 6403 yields 6392.0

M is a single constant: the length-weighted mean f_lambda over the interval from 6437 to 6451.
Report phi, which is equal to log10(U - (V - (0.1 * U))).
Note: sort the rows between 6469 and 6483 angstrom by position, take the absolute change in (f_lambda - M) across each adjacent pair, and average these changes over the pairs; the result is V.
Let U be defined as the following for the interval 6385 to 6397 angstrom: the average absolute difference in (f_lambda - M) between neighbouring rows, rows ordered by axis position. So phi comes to -1.6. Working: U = 0.204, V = 0.200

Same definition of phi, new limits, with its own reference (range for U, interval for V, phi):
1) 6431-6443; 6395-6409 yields -1.3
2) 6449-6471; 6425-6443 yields -1.3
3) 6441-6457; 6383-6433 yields -1.8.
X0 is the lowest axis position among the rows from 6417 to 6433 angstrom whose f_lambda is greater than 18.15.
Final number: 6418.0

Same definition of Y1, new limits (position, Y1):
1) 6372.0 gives -1.57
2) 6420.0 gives -1.58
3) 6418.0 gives -1.58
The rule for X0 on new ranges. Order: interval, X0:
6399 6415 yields 6414.0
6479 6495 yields 6480.0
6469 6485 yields 6472.0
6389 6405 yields 6390.0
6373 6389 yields 6374.0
